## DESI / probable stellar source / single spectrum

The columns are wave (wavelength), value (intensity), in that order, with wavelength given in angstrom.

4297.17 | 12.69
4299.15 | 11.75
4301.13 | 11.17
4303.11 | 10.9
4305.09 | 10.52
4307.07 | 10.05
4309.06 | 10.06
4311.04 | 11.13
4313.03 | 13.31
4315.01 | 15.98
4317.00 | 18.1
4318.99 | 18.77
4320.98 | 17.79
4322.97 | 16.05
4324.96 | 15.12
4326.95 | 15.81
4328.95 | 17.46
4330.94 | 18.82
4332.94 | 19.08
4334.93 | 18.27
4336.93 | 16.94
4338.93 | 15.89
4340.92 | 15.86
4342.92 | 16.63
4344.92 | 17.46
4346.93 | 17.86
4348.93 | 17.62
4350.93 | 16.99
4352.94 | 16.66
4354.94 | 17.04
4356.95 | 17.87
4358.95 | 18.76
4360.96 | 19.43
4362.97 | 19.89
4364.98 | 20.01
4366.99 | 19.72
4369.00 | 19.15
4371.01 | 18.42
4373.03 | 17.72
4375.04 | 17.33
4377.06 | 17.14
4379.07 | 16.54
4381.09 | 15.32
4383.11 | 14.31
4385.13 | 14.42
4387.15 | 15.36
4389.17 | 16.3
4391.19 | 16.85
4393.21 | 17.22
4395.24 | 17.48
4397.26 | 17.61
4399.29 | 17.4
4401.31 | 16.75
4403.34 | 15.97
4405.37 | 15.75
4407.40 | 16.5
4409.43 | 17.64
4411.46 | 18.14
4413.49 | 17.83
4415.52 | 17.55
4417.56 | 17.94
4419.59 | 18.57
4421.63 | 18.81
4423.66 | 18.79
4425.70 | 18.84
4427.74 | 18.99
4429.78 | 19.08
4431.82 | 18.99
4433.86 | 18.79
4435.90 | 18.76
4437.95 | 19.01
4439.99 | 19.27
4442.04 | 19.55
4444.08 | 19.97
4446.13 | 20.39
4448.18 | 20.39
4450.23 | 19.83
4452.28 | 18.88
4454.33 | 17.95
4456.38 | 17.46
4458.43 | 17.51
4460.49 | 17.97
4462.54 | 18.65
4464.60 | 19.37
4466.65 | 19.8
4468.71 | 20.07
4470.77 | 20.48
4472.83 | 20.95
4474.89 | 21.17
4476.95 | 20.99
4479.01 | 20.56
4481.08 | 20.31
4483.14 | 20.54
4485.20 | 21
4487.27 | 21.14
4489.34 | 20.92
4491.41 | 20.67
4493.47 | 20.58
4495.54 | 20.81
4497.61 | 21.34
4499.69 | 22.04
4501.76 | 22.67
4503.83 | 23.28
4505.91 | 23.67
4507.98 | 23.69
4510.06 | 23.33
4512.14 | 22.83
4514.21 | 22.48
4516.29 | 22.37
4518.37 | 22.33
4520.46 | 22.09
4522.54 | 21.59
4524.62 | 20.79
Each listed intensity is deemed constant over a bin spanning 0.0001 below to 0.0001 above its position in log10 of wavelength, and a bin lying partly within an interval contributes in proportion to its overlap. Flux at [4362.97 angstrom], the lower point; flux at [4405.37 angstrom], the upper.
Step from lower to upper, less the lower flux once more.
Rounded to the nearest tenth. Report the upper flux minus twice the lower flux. -24.0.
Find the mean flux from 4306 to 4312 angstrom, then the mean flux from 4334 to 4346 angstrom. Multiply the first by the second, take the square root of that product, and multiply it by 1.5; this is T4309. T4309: 20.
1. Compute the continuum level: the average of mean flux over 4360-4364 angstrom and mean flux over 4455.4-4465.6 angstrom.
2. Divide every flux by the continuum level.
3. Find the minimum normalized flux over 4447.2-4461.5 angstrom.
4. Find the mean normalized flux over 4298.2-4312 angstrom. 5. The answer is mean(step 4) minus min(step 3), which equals -0.35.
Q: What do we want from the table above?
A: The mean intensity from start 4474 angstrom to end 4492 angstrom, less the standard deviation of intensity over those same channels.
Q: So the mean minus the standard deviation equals 20.5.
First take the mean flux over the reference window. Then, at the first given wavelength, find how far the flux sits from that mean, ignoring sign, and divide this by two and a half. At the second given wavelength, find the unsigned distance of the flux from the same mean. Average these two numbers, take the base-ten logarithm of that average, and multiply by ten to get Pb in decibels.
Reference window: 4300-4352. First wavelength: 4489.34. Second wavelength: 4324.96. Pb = 1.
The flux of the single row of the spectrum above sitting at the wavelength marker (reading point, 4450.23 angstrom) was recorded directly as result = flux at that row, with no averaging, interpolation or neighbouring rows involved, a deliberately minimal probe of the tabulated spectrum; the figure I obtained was 19.83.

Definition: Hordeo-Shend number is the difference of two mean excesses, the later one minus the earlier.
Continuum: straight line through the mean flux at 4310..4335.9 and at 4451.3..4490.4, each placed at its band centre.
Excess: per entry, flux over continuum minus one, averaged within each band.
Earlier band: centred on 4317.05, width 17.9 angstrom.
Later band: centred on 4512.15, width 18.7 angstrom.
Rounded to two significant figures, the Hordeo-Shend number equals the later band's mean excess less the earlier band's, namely 0.19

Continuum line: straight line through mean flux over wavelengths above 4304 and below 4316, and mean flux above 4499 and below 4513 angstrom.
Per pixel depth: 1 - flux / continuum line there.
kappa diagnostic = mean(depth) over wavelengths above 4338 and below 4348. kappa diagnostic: -0.22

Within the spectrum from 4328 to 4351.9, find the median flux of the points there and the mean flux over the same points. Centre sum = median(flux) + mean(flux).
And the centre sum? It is 34.9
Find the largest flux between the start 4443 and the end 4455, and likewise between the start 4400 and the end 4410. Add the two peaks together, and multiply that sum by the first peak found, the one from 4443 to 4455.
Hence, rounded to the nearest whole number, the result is 775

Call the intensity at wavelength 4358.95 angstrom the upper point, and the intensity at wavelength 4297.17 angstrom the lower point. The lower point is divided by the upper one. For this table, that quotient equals 0.68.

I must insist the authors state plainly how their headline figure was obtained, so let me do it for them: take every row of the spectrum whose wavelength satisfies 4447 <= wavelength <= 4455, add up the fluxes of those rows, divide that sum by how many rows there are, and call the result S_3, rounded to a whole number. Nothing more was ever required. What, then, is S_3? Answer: 19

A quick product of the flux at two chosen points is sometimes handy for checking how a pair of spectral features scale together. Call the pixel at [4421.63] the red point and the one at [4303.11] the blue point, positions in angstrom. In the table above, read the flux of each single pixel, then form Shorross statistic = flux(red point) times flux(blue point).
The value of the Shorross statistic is 205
